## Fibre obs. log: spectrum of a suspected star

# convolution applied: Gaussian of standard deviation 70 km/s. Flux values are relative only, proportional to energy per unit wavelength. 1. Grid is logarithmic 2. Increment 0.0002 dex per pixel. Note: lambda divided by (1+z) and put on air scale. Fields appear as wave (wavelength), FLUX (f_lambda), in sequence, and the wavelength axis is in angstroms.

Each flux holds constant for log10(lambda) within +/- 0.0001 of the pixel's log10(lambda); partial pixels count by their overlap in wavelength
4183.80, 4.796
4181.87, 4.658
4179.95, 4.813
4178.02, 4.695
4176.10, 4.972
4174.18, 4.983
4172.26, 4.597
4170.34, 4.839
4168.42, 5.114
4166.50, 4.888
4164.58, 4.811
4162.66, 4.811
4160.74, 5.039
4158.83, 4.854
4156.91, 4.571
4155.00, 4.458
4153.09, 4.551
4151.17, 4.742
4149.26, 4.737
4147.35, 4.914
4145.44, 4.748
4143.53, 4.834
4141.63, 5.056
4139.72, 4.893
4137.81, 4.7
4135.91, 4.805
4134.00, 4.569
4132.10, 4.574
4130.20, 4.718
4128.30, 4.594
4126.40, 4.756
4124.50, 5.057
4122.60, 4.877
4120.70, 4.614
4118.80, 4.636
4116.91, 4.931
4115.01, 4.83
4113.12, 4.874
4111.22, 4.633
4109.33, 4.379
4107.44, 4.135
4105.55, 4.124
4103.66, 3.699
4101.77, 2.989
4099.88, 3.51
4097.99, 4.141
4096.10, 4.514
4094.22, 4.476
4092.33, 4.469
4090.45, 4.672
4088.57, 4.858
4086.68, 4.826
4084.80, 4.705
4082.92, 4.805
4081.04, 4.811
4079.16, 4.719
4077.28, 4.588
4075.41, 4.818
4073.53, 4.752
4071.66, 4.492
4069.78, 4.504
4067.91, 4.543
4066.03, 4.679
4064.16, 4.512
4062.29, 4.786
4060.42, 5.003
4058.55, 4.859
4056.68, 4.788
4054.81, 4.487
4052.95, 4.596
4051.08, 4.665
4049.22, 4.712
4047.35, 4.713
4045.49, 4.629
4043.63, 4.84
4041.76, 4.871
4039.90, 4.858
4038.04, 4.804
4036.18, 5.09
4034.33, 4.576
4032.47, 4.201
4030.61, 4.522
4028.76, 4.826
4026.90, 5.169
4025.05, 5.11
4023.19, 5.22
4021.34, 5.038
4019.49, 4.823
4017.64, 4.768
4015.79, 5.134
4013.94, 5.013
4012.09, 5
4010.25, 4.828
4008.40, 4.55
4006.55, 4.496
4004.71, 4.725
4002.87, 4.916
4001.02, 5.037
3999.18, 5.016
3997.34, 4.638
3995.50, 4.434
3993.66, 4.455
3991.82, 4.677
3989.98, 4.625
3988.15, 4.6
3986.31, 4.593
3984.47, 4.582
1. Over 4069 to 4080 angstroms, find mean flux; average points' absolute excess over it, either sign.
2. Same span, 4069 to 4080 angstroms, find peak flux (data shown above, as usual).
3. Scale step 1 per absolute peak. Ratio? 0.0244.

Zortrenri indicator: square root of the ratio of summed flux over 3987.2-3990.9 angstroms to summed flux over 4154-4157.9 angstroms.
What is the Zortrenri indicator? 1.01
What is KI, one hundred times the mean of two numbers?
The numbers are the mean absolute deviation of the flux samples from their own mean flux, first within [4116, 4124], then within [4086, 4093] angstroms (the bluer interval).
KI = 14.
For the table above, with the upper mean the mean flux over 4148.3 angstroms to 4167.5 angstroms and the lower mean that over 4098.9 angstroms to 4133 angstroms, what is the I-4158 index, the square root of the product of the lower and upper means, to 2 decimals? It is 4.59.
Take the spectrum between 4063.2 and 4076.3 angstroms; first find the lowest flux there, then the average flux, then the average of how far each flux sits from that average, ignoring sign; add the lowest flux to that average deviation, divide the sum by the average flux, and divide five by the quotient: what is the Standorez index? 5.01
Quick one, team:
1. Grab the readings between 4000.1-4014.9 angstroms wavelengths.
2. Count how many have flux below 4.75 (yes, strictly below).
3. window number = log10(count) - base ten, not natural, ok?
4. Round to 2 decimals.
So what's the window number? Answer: 0.48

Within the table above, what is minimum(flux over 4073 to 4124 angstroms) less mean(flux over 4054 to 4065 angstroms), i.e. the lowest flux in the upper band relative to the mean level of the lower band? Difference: -1.8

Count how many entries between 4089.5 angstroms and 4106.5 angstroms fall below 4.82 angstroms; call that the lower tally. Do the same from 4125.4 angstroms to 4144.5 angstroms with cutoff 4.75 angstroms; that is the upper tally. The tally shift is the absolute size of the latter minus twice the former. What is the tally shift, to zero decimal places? 13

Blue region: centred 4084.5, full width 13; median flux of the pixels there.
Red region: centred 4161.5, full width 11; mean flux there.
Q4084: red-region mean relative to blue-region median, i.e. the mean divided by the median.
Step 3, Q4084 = 1.00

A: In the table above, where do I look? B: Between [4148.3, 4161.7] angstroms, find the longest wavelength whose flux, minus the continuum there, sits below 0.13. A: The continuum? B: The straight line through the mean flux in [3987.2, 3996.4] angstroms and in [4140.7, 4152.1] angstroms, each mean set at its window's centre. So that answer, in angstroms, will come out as 4158.83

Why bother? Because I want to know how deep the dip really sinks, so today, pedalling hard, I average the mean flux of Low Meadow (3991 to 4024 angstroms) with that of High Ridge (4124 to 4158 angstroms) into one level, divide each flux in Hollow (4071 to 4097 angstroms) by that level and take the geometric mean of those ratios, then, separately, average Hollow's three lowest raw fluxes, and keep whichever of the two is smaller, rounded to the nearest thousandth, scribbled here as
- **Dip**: 0.979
